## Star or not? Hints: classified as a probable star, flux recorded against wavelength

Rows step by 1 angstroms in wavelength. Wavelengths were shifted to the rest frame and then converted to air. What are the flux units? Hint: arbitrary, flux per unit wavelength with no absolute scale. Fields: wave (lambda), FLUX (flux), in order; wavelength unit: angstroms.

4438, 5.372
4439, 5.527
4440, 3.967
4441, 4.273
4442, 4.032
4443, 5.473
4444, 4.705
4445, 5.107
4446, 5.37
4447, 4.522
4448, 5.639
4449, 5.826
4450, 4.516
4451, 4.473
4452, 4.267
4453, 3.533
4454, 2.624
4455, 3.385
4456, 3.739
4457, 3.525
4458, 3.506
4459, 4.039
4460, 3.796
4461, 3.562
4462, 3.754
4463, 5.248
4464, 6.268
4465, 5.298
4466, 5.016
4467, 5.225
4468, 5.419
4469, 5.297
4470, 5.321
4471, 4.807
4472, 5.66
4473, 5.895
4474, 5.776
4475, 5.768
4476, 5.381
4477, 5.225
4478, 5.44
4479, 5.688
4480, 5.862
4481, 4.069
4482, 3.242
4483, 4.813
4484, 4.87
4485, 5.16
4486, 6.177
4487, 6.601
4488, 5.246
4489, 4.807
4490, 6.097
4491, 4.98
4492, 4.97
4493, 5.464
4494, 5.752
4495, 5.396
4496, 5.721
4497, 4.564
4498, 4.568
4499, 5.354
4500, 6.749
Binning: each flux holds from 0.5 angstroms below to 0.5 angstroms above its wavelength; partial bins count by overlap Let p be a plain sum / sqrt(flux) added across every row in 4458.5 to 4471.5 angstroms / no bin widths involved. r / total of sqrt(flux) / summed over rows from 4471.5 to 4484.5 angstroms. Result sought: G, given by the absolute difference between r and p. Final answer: 1.0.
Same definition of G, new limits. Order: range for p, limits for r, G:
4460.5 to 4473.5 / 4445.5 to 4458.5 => 2.8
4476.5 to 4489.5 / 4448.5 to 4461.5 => 3.9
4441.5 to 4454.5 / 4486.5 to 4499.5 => 2.2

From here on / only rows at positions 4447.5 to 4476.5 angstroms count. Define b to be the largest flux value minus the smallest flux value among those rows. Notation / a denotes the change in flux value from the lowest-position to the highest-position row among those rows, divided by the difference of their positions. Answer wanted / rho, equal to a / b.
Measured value 0.00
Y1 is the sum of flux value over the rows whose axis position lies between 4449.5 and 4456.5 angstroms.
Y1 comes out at 27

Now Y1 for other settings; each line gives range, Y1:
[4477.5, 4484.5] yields 34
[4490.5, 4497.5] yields 37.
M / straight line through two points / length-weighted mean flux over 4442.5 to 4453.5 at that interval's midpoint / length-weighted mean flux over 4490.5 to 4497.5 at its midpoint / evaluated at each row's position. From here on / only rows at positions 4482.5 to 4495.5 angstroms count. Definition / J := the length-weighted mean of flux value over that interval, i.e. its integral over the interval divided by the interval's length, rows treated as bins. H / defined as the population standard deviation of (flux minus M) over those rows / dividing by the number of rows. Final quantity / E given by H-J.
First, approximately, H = 0.56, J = 5.4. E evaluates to -4.85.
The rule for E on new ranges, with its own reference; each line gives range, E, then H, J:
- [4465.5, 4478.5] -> -5.11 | 0.29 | 5.4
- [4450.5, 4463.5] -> -3.21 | 0.59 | 3.8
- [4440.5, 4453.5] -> -4.08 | 0.66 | 4.7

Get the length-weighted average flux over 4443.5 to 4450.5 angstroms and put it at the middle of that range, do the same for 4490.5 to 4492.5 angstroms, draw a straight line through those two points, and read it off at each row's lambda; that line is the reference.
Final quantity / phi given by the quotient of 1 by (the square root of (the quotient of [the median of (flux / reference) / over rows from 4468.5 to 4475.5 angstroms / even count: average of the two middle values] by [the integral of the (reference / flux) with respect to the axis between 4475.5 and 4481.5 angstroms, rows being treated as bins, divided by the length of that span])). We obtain 0.93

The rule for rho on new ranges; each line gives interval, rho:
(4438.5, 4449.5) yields 0.02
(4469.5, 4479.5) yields 0.04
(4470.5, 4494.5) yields 0.01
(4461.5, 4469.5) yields 0.09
